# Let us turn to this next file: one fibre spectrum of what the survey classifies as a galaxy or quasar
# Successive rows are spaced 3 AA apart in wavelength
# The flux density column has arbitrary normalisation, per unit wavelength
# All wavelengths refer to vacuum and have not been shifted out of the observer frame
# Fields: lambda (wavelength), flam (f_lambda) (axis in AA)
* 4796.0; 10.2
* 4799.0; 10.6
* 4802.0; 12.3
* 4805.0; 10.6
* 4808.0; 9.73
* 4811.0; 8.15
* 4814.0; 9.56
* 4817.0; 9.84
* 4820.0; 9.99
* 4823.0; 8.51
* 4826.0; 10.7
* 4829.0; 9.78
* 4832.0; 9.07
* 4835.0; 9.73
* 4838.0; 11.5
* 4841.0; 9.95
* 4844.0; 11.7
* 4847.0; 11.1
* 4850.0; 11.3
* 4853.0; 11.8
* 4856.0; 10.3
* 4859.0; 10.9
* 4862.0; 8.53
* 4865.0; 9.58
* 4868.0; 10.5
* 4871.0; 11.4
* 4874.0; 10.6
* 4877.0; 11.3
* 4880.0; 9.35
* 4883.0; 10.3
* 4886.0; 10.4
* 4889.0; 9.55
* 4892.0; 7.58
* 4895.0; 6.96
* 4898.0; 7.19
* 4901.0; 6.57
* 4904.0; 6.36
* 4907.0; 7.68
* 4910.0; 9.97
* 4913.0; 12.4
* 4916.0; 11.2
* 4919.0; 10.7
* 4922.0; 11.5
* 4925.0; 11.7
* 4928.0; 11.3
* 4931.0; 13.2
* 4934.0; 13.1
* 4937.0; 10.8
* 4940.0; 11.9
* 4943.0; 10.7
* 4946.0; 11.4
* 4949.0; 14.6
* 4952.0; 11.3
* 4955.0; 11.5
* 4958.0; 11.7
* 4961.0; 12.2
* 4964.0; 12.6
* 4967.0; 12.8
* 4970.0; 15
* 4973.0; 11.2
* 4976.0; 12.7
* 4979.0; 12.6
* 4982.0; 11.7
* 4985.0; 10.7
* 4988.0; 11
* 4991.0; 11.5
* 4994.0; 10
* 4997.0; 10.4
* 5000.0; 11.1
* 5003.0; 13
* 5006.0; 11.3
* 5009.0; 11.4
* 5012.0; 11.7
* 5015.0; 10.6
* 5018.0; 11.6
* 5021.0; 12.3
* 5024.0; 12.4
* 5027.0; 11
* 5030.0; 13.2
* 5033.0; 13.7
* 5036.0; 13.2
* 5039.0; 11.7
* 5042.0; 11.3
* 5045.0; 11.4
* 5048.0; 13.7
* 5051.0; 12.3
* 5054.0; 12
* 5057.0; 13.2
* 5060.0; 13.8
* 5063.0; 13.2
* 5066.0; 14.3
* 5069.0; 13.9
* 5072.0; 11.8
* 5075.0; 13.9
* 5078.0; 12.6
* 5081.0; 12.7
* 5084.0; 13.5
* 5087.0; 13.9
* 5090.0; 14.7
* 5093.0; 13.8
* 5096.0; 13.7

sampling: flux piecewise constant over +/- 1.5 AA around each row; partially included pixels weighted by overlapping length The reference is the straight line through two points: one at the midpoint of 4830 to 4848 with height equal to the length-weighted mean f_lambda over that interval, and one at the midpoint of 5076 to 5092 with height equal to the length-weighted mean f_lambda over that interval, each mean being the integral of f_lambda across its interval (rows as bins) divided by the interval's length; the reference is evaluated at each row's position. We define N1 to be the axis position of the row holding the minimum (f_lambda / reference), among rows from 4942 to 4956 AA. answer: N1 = 4943.0 AA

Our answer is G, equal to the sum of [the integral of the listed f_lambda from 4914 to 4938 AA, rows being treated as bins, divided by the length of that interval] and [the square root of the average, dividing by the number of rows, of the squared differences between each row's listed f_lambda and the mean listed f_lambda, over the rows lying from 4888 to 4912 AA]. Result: 13.0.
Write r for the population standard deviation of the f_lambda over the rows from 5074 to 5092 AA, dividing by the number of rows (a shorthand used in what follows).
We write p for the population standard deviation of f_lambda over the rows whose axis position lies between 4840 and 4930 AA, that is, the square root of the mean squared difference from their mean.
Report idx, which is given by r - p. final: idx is -1.0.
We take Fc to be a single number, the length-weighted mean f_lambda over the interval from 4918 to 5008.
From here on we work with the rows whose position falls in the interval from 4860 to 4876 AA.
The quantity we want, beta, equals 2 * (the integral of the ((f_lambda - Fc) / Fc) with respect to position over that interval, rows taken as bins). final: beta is -4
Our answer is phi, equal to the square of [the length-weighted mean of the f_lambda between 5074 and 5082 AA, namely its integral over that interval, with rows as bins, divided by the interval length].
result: 170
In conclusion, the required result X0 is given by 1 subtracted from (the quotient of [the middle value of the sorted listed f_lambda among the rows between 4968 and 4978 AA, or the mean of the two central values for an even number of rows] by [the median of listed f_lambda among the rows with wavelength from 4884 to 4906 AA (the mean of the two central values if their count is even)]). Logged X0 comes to 0.77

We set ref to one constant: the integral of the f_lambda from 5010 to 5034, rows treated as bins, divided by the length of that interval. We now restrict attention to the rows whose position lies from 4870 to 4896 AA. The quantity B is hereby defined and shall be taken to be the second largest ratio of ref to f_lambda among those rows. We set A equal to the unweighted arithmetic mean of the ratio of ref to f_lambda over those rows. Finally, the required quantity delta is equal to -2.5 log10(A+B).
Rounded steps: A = 1.27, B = 1.59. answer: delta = -1.14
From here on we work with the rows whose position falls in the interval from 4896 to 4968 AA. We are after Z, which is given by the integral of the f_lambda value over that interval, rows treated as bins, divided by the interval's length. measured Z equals 11.0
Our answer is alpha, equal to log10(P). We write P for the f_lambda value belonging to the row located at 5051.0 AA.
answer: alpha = 1.09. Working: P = 12.3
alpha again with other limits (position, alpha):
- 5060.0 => 1.14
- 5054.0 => 1.08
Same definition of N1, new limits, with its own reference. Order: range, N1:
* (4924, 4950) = 4943.0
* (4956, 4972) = 4958.0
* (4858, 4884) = 4862.0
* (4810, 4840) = 4811.0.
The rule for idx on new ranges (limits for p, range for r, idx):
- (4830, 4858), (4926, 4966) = 0.1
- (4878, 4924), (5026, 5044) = -0.8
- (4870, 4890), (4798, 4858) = 0.3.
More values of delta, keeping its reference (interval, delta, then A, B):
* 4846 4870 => -0.95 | 1.15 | 1.25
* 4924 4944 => -0.82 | 1.02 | 1.11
